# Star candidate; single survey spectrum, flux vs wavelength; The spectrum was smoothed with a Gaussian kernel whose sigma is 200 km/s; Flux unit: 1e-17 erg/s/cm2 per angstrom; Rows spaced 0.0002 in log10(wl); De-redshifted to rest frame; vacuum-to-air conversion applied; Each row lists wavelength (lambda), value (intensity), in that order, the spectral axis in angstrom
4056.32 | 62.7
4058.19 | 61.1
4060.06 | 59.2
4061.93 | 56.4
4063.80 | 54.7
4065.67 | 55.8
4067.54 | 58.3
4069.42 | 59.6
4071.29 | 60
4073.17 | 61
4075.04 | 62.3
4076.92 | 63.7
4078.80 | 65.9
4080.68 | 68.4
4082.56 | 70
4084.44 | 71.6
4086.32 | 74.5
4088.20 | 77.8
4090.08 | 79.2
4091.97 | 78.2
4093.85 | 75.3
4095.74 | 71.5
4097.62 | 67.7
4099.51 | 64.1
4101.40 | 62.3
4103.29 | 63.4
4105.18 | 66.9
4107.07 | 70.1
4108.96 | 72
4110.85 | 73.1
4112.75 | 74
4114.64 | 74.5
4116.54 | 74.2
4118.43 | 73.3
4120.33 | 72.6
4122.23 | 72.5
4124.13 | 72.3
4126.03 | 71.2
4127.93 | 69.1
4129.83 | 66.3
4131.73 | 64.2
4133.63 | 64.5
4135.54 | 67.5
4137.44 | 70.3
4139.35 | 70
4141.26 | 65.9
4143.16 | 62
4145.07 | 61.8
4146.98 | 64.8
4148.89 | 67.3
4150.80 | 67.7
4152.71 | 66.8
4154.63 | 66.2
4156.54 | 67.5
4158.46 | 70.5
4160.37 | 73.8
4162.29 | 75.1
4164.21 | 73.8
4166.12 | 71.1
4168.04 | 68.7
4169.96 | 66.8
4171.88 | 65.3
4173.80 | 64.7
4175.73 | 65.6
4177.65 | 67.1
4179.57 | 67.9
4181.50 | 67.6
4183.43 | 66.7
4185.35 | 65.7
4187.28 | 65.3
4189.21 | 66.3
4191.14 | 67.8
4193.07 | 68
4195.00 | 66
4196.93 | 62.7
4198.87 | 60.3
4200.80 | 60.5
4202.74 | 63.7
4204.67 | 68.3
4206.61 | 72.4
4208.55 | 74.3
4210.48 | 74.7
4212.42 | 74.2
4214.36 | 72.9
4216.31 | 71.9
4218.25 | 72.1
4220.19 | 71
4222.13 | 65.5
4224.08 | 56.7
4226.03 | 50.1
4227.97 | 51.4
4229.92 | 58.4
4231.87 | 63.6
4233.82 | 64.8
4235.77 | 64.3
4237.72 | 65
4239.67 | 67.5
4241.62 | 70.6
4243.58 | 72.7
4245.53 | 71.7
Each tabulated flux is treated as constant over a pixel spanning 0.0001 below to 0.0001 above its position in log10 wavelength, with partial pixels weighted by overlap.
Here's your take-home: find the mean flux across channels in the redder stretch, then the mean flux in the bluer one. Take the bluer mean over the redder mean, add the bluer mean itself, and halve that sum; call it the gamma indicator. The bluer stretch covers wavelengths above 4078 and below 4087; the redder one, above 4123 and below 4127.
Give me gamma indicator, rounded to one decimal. 35.5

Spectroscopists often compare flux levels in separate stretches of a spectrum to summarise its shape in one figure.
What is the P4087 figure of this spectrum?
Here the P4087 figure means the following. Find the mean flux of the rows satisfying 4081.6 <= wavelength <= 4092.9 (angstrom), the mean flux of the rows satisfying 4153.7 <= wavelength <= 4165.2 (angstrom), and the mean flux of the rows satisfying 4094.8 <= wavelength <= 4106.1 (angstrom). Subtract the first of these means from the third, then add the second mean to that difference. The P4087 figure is 62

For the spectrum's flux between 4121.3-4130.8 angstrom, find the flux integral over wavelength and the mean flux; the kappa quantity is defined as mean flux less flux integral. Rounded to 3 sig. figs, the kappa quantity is -597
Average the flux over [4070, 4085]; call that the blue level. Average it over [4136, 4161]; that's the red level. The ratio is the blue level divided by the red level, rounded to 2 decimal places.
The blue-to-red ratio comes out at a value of 0.97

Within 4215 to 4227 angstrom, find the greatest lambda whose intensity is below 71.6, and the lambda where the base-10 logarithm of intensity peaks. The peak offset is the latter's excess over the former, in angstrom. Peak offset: -7.8 angstrom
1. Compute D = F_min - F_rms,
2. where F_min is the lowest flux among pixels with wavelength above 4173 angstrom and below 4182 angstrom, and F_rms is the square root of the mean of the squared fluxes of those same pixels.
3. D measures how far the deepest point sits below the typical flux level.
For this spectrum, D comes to -1.9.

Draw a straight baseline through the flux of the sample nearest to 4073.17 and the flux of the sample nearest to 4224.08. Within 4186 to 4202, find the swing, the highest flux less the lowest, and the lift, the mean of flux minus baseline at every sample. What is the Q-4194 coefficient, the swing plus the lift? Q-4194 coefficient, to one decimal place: 14.8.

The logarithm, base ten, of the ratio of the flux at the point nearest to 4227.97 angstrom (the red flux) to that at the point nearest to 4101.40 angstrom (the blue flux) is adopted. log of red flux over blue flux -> -0.08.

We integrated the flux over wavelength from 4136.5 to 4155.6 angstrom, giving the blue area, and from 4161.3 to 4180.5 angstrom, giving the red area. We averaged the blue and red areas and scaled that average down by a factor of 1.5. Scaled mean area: 861.1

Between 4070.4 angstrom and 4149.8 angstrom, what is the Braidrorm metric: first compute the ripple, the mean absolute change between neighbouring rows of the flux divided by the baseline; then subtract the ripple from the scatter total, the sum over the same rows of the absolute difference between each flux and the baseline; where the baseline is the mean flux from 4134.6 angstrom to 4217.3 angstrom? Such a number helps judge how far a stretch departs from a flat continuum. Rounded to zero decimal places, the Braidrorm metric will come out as 183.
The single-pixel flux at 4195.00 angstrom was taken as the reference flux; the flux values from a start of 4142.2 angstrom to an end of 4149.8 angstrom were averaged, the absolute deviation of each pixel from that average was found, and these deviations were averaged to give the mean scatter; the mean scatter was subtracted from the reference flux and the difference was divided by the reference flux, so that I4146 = 0.969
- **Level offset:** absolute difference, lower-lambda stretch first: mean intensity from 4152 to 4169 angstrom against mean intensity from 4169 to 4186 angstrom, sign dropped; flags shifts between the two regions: 4.0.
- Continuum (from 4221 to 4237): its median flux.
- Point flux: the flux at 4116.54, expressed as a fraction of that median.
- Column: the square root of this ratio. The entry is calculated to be 1.10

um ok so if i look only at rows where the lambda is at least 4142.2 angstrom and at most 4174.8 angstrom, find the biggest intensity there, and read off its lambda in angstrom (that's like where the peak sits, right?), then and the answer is 4162.29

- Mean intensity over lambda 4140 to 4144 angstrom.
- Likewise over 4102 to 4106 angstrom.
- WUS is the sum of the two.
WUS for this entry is 129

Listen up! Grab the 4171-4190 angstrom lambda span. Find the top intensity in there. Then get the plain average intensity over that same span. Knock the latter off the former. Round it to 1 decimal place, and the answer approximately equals 1.7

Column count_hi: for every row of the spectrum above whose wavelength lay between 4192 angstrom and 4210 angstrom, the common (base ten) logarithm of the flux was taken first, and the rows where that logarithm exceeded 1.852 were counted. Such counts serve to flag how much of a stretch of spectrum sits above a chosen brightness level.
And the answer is 2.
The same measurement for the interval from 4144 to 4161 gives 1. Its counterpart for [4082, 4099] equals 7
